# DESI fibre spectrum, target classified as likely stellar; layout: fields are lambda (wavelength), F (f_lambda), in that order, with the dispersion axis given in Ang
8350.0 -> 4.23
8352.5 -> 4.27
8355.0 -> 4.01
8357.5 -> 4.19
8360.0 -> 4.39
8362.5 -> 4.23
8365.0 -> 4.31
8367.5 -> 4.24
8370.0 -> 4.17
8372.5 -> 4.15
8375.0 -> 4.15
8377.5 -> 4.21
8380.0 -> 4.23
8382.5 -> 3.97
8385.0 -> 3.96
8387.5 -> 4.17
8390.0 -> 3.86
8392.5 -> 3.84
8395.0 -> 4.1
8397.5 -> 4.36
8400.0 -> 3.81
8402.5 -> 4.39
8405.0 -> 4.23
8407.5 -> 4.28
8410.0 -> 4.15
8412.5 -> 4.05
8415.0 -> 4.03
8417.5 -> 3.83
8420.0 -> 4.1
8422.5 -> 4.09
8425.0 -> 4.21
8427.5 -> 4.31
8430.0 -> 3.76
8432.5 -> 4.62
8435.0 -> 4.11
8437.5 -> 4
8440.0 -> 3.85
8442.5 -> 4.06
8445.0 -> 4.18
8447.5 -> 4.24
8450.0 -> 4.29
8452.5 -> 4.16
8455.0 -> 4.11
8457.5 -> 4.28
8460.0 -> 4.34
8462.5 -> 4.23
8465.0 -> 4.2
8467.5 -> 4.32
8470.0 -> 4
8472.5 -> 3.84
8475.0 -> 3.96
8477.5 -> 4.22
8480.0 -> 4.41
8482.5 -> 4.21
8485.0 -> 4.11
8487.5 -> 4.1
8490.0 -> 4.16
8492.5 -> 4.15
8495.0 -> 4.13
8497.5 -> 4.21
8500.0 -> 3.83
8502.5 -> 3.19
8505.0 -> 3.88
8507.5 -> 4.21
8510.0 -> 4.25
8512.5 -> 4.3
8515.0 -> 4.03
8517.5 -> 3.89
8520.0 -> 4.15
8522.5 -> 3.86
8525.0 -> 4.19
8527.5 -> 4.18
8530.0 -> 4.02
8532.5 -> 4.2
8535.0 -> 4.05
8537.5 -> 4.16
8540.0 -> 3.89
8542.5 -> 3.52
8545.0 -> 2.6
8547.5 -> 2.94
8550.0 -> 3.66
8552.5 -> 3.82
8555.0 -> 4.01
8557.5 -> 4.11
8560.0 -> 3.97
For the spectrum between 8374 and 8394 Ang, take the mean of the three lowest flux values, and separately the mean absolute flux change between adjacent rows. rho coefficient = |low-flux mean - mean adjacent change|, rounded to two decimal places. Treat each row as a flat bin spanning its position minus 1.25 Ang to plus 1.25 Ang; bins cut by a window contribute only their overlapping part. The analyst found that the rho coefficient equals 3.76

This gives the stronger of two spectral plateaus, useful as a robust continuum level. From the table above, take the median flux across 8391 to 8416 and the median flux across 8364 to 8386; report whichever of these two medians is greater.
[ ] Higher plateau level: 4.17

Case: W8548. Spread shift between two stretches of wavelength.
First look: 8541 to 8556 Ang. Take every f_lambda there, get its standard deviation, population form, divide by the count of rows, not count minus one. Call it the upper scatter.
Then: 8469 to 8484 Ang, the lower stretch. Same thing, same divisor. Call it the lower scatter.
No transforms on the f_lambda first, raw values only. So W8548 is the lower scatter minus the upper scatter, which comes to -0.31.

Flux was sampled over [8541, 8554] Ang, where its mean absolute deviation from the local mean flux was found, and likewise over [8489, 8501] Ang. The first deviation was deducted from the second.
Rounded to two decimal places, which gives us -0.32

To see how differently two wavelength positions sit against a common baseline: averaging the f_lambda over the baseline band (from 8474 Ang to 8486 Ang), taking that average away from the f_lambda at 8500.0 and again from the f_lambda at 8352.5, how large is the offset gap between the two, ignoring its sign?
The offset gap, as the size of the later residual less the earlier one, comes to 0.44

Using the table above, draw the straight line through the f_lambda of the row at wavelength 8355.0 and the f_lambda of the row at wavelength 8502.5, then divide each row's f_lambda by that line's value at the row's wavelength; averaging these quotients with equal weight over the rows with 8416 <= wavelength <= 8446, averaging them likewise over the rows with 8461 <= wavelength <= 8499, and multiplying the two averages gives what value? 1.43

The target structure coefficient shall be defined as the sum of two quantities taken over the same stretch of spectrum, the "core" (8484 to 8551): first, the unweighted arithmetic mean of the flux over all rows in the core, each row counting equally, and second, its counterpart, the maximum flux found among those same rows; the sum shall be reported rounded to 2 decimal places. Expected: 8.22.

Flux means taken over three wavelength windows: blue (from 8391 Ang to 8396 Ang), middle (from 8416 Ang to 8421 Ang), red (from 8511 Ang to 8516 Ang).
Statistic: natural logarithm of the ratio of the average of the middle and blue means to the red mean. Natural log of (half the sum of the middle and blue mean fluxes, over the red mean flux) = -0.05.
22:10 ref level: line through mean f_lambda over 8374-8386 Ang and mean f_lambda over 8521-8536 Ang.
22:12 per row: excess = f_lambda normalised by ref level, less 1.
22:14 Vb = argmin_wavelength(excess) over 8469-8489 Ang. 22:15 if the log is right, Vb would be 8472.5 Ang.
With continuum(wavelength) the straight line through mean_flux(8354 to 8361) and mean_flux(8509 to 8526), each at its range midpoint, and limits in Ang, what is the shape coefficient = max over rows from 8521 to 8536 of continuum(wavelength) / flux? 1.06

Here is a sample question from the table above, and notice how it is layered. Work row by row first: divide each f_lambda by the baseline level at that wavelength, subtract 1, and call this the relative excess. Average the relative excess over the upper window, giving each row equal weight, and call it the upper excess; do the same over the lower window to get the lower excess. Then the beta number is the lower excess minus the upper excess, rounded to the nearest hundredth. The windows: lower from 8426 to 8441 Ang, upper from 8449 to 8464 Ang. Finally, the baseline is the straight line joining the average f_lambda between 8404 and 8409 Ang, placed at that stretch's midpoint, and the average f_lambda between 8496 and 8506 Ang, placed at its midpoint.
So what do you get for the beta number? -0.06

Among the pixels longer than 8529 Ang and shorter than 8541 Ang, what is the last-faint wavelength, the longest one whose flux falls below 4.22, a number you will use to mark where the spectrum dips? 8540.0 Ang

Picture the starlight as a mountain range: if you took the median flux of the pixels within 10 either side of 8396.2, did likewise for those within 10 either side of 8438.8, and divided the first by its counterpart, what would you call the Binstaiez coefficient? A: 1.012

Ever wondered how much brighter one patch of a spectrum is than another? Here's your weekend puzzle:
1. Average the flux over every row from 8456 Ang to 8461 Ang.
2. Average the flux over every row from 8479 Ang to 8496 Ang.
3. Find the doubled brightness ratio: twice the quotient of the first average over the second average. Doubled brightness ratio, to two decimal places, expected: 2.06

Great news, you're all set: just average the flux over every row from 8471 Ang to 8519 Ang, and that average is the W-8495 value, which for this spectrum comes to 4.06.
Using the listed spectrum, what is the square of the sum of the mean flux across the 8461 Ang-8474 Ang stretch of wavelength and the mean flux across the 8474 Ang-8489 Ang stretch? 69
